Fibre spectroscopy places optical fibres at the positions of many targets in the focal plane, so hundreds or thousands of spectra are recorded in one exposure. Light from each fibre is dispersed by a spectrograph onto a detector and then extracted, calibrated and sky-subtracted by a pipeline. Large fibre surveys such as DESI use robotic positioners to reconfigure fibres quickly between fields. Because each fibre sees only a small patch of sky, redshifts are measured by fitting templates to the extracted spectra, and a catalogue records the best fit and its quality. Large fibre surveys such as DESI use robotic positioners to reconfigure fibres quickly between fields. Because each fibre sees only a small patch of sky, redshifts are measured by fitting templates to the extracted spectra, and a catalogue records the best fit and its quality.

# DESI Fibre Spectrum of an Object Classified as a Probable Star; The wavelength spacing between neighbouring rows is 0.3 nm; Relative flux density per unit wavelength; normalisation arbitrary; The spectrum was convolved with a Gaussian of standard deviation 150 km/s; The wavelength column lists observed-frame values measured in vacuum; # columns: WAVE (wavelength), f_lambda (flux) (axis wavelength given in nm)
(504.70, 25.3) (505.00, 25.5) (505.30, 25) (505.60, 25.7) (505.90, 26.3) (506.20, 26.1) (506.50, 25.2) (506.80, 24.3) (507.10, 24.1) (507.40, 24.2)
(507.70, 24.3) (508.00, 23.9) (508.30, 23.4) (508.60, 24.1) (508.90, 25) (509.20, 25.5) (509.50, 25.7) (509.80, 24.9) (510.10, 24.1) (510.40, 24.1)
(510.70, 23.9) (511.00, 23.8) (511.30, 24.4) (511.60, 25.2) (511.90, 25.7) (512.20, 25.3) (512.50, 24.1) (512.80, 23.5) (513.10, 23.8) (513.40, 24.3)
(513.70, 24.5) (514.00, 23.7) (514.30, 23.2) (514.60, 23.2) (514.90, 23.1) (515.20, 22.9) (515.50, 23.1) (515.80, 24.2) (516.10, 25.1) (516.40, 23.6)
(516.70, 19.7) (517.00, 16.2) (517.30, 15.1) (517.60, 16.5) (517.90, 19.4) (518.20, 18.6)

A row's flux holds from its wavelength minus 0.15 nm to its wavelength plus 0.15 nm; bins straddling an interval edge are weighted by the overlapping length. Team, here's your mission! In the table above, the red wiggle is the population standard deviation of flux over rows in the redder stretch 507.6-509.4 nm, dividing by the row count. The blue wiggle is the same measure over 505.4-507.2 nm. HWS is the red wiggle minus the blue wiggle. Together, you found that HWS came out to -0.14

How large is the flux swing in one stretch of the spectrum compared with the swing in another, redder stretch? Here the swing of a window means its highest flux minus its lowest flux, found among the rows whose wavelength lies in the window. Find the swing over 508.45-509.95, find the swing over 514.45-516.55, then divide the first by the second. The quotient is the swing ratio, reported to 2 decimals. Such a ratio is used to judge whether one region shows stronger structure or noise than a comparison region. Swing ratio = 0.73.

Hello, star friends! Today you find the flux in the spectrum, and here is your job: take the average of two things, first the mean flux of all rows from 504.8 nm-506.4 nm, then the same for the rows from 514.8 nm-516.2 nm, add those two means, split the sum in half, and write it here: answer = 24.7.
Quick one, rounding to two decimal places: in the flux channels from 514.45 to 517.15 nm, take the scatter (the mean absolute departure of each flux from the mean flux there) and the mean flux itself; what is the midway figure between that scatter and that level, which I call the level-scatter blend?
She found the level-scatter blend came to 12.15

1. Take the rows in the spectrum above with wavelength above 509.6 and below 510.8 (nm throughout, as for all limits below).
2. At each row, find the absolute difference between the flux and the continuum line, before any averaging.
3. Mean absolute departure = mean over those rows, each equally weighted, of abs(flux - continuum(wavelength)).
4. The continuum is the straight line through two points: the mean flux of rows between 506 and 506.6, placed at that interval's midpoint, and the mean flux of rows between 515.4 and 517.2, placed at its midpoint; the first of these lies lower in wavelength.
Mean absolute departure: 0.2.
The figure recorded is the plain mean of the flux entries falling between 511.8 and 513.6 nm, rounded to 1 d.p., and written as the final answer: 24.4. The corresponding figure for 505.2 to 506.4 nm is 25.8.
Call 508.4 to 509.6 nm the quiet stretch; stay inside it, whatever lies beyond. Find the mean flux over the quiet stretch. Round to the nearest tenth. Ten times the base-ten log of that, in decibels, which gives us 14.0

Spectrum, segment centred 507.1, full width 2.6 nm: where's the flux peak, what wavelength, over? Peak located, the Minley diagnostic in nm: 505.90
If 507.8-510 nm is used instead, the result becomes 509.50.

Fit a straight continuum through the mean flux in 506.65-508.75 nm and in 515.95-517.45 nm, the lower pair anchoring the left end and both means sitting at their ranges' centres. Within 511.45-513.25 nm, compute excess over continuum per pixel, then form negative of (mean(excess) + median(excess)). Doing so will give -5.3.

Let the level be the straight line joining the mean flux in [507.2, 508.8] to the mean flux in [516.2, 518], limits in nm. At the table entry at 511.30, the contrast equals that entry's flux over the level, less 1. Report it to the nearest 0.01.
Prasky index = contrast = 0.11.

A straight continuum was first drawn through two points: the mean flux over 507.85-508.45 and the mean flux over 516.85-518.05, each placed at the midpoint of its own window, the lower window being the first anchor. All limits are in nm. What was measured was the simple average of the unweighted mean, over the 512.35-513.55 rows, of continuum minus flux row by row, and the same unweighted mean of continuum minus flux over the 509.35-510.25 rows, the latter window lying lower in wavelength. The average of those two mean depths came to -3.14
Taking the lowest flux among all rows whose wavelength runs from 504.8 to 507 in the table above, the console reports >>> 24.3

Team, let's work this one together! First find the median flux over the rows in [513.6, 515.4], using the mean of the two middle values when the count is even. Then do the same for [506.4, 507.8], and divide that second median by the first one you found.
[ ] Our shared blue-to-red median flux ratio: 1.05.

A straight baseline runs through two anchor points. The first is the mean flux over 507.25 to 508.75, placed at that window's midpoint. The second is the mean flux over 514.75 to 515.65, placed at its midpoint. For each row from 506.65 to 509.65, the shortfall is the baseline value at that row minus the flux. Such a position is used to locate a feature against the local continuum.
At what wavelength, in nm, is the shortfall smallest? 509.50 nm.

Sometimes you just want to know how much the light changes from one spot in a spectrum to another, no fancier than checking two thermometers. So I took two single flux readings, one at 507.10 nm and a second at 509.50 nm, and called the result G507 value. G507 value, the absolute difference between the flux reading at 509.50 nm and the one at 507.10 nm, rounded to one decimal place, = 1.6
